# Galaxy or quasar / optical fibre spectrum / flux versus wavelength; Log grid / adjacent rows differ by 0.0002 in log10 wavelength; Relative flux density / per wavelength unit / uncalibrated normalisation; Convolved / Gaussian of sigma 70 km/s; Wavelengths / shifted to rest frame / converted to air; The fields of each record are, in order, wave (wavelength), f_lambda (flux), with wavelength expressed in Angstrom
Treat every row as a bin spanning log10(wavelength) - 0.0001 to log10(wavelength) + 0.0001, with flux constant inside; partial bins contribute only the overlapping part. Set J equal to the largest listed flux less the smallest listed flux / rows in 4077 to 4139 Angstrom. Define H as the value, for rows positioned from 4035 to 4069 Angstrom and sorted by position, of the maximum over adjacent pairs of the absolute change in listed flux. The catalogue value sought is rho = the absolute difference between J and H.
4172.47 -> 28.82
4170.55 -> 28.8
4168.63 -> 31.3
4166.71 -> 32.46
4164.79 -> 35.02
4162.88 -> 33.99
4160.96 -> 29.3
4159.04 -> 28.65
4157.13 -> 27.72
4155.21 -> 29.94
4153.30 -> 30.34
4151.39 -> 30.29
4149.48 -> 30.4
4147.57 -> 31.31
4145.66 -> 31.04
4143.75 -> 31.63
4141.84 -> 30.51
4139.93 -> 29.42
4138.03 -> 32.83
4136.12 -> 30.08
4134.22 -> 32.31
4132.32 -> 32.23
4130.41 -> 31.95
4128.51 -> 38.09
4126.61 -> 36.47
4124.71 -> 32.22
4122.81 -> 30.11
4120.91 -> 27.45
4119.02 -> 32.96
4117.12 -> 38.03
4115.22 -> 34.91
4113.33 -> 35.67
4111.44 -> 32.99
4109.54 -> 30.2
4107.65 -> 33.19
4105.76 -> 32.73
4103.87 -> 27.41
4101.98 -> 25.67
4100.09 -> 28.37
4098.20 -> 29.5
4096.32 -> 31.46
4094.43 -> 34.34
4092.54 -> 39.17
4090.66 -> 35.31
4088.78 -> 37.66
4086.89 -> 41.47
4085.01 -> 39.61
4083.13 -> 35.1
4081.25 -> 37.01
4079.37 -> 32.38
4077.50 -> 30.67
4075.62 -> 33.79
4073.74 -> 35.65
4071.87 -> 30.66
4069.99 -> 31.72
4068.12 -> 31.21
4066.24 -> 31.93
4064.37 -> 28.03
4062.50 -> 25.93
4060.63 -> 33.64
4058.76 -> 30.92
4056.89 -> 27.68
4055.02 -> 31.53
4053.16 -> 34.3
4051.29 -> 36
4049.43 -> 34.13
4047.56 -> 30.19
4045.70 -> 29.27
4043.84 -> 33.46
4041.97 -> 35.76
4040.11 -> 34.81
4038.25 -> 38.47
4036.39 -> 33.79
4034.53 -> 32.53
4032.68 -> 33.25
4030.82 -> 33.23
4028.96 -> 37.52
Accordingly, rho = 8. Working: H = 7.7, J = 16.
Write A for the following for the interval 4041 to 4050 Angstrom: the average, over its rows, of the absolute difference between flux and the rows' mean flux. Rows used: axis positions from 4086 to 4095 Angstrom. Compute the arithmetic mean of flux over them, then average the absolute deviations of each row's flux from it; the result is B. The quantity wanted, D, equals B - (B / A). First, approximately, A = 2.3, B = 2.21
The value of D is 1.24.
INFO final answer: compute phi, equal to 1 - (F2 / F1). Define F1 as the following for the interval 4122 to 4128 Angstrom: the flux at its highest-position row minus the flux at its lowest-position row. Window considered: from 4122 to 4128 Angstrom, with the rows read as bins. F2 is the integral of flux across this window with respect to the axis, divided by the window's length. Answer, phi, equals -4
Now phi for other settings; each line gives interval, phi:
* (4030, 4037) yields -58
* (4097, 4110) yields -41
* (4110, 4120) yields 1156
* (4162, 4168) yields 23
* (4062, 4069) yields -5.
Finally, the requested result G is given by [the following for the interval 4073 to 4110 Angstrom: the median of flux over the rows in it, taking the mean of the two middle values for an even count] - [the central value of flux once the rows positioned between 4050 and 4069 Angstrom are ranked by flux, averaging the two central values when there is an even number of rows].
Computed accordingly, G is 2.1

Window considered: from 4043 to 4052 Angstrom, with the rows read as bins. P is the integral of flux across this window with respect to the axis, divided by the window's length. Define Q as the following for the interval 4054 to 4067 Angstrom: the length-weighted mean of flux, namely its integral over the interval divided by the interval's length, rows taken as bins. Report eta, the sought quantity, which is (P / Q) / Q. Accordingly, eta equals 0.036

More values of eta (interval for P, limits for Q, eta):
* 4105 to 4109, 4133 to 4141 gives 0.034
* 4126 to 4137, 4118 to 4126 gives 0.035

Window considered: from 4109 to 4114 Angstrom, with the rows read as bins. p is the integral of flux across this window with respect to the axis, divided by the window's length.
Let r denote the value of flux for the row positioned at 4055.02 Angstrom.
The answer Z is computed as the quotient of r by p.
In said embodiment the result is 1.0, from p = 33.0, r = 31.53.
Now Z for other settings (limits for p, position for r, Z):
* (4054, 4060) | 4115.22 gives 1.2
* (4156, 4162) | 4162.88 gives 1.2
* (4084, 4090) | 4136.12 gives 0.8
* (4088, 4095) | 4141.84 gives 0.8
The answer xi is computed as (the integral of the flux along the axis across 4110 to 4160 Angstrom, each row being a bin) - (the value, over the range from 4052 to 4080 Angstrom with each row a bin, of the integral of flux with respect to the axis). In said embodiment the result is 716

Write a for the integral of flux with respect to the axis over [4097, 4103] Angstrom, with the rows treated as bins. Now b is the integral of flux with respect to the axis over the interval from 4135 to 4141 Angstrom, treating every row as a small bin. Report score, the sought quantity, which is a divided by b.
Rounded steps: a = 168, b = 185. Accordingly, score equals 0.91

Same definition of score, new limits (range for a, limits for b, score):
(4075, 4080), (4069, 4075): 0.82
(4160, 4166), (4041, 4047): 1.00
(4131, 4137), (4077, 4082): 1.13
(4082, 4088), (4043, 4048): 1.49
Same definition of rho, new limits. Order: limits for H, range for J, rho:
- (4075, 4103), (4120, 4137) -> 6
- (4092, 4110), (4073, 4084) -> 1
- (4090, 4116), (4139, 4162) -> 1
